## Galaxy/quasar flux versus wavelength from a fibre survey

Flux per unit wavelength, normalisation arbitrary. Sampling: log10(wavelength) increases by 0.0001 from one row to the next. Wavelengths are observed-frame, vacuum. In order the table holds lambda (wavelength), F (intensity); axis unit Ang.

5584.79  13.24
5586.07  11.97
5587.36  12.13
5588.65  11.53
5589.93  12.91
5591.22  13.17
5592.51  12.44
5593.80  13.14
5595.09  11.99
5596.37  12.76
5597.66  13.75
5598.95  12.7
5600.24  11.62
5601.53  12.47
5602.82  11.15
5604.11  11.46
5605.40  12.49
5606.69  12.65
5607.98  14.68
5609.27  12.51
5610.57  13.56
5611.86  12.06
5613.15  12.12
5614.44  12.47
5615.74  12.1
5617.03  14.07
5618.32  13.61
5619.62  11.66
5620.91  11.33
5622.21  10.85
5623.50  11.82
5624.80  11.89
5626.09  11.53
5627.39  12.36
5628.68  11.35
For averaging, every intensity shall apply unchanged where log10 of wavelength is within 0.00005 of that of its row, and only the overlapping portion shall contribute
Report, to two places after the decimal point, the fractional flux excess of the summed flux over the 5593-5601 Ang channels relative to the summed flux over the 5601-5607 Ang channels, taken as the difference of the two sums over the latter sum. 0.26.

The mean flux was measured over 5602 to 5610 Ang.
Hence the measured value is 12.5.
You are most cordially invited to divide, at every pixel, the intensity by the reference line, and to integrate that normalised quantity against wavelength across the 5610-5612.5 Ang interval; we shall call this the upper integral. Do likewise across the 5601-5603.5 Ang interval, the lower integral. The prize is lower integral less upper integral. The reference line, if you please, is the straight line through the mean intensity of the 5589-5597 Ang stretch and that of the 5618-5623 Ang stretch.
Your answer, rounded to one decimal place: -0.3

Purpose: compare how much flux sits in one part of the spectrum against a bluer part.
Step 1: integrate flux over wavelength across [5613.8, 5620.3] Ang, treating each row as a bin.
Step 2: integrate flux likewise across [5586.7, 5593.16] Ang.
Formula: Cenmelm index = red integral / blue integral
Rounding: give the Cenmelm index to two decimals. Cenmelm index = 1.03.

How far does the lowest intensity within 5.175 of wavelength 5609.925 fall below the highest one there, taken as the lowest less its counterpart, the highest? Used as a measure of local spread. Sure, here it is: -2.6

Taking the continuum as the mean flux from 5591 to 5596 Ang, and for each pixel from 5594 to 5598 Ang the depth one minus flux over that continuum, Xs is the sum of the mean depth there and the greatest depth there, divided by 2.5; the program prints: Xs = 0.02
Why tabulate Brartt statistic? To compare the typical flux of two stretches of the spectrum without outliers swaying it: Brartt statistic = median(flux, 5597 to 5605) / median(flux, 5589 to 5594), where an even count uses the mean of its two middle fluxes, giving 0.92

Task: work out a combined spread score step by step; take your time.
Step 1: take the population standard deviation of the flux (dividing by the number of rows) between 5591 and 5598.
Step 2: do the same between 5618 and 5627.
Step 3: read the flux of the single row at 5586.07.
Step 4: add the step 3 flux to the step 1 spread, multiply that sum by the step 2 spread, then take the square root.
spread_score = 3.2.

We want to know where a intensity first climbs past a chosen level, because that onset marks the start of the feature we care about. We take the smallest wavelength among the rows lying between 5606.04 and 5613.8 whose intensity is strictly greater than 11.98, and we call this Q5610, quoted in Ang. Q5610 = 5606.69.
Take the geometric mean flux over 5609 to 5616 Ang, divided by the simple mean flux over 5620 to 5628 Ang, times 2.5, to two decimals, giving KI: 2.68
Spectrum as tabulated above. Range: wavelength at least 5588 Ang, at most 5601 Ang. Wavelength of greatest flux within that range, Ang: 5597.66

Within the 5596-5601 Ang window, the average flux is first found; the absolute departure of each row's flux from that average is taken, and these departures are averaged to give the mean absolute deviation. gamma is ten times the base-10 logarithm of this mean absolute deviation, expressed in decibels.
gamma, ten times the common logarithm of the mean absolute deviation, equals -2.6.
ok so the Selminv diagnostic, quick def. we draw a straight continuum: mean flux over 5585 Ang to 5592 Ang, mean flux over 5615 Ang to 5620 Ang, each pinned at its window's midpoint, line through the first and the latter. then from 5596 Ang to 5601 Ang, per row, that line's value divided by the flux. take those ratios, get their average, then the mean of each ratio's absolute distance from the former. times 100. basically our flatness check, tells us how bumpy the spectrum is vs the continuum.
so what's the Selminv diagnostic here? 4.6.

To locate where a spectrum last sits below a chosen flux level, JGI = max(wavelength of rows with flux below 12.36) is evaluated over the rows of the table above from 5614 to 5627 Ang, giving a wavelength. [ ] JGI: 5626.09 Ang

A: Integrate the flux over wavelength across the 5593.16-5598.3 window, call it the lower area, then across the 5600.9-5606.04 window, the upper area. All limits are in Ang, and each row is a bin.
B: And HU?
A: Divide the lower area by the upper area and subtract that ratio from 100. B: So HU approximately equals 98.9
